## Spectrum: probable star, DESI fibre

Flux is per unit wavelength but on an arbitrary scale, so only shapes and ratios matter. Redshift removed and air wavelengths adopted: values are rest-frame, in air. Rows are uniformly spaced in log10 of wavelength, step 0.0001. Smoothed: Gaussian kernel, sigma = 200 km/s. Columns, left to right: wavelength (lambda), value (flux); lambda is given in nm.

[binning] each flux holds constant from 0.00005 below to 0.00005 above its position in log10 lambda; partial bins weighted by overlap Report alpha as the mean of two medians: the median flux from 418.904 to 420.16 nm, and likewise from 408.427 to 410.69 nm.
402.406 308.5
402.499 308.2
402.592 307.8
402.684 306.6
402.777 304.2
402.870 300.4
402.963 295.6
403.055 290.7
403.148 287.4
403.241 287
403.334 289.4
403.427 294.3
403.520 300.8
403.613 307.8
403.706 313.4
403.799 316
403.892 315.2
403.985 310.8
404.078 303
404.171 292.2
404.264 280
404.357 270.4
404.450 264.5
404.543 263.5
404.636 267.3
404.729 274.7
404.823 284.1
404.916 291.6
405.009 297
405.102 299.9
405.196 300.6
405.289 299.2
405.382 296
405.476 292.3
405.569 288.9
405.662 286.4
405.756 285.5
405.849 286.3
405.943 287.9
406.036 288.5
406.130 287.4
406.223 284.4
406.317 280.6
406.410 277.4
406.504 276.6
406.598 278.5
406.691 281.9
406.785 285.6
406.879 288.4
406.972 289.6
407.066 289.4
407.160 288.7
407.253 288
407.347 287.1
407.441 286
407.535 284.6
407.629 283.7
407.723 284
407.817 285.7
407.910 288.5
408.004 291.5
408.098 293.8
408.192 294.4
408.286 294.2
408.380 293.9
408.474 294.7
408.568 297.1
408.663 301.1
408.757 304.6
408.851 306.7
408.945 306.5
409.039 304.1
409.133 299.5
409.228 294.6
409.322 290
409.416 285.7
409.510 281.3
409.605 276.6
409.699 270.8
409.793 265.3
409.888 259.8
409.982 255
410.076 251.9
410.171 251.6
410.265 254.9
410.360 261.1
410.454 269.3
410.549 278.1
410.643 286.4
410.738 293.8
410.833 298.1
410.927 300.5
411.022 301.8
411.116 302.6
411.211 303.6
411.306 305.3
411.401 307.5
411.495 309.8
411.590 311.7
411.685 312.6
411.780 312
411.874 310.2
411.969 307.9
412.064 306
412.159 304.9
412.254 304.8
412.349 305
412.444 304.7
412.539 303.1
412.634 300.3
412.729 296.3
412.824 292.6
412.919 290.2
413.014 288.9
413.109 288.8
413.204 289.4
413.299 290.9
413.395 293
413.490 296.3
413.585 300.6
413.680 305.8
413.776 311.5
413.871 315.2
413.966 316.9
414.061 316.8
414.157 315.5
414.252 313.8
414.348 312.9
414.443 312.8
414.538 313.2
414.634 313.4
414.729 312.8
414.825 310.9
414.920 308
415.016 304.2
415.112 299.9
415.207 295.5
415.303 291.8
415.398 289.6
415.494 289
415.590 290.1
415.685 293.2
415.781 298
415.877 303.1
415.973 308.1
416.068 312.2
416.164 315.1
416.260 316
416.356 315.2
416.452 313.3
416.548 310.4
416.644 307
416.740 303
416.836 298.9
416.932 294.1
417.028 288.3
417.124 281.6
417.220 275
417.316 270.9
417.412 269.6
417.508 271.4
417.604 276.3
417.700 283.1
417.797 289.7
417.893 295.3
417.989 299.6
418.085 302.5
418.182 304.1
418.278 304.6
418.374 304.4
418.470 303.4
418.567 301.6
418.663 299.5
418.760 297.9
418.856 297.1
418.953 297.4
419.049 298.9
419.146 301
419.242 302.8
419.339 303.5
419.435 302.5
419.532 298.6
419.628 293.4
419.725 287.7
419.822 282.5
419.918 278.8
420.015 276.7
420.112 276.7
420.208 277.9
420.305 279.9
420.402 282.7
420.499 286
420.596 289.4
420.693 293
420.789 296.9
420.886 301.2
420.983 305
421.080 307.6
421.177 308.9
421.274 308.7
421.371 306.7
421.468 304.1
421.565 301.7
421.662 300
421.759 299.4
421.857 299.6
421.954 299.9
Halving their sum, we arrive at 290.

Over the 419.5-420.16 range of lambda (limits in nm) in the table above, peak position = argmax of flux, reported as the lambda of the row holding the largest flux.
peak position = 419.532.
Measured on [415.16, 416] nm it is 415.973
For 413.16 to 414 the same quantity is 413.966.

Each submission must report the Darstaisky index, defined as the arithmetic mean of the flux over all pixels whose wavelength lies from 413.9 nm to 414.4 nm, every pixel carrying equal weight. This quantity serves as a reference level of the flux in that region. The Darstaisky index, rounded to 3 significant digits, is 315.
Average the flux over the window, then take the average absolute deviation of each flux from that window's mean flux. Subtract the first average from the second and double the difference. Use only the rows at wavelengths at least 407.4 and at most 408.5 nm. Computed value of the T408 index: -571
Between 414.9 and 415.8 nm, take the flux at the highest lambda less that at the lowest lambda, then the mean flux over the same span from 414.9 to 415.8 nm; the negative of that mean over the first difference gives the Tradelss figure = 30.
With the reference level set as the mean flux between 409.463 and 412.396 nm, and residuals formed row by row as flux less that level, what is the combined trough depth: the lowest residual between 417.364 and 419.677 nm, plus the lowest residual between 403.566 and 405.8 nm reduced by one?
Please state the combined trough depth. -46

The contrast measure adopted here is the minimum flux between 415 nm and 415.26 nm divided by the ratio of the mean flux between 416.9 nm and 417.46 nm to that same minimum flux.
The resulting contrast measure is 312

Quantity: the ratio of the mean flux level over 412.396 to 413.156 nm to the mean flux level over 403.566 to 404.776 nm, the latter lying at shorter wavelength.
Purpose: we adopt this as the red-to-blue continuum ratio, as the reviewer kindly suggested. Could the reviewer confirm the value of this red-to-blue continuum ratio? 1.02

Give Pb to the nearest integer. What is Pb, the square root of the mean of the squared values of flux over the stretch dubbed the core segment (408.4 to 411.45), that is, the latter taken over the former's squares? 287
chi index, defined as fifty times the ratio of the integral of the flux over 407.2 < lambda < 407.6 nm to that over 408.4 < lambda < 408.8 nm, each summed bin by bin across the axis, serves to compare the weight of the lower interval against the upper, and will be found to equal 48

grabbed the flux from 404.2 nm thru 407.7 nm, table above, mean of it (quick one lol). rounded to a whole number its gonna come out 285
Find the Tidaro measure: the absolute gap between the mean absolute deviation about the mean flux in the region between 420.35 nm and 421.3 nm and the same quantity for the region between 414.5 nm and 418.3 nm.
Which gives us 2.7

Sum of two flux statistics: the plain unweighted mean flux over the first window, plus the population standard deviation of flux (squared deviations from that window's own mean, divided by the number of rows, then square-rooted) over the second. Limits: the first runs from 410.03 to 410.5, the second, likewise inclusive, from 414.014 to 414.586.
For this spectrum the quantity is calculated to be 259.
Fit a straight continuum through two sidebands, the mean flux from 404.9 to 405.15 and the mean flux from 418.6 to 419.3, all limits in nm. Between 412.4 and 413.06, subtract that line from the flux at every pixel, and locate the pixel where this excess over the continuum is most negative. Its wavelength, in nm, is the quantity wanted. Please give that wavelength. 413.014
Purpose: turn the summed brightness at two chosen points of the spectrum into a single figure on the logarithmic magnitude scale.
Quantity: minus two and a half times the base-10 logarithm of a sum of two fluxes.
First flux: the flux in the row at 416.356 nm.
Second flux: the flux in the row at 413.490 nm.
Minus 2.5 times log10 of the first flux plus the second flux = -6.97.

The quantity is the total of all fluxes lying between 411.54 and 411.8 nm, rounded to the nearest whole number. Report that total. 936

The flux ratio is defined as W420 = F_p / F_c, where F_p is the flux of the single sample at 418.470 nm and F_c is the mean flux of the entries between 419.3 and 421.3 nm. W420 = 1.04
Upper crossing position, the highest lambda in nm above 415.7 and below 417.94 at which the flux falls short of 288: 417.700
